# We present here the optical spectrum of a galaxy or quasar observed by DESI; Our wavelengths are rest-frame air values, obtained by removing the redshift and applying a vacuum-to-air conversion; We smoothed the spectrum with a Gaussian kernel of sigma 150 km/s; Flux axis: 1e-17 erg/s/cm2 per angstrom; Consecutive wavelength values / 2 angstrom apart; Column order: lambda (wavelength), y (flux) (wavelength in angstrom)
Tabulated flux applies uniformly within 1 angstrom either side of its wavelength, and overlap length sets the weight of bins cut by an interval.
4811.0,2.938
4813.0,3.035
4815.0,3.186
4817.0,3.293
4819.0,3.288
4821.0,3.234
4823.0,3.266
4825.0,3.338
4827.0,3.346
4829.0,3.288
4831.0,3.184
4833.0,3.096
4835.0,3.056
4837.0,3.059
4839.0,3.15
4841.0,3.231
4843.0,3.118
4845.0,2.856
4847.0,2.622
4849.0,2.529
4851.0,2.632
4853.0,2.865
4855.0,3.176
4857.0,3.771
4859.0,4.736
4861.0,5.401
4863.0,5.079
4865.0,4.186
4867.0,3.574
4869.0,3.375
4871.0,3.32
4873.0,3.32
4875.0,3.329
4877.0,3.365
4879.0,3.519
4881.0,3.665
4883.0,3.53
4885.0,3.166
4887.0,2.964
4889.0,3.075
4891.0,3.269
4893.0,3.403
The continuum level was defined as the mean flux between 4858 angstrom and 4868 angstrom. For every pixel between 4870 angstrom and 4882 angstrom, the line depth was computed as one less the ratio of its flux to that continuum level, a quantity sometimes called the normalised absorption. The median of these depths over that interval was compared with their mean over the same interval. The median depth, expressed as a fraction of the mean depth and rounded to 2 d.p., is 1.06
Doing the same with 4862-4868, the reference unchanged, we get 1.30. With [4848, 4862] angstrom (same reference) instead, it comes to 1.41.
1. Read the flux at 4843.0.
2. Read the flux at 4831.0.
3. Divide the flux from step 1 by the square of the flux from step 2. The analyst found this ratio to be 0.308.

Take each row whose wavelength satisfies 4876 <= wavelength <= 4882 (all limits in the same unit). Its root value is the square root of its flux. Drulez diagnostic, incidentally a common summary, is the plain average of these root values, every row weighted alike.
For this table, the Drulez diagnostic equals 1.87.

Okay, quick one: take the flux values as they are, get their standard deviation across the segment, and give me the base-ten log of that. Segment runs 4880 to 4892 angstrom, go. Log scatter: -0.6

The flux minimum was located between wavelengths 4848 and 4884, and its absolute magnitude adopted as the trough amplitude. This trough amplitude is 2.5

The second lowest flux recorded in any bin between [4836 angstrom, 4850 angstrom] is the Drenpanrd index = 2.622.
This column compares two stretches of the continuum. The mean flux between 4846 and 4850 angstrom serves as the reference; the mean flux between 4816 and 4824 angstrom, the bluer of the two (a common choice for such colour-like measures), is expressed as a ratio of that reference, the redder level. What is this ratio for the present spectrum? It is 1.27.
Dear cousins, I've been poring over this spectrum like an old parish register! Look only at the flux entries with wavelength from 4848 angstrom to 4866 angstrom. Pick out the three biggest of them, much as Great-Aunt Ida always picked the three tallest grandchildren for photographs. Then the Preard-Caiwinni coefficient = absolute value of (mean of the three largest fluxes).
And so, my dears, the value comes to 5.1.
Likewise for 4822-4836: 3.3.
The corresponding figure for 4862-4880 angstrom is 4.3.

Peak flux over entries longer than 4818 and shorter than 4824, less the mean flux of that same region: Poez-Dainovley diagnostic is 0.025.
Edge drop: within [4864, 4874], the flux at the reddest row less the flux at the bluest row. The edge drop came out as -0.87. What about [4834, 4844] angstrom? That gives 0.06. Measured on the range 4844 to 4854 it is 0.01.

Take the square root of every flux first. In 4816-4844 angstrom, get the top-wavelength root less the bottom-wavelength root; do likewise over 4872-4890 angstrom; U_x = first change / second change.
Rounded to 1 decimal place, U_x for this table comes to 0.7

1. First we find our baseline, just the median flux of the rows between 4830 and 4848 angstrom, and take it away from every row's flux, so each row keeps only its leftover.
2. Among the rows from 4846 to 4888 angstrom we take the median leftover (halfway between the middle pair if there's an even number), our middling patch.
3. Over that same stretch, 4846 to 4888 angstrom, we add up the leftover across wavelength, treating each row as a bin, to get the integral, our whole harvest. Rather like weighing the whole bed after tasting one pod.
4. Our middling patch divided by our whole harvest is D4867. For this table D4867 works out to 0.01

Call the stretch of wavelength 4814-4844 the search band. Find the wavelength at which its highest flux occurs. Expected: 4827.0 angstrom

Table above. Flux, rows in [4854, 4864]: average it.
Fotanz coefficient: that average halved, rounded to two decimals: 2.22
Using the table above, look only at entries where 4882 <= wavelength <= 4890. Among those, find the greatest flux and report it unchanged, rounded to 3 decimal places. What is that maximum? 3.530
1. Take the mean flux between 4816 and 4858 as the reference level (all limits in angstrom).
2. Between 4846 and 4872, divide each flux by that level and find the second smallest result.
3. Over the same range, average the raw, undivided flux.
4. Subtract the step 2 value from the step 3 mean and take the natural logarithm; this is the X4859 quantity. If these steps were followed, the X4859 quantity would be 1.03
